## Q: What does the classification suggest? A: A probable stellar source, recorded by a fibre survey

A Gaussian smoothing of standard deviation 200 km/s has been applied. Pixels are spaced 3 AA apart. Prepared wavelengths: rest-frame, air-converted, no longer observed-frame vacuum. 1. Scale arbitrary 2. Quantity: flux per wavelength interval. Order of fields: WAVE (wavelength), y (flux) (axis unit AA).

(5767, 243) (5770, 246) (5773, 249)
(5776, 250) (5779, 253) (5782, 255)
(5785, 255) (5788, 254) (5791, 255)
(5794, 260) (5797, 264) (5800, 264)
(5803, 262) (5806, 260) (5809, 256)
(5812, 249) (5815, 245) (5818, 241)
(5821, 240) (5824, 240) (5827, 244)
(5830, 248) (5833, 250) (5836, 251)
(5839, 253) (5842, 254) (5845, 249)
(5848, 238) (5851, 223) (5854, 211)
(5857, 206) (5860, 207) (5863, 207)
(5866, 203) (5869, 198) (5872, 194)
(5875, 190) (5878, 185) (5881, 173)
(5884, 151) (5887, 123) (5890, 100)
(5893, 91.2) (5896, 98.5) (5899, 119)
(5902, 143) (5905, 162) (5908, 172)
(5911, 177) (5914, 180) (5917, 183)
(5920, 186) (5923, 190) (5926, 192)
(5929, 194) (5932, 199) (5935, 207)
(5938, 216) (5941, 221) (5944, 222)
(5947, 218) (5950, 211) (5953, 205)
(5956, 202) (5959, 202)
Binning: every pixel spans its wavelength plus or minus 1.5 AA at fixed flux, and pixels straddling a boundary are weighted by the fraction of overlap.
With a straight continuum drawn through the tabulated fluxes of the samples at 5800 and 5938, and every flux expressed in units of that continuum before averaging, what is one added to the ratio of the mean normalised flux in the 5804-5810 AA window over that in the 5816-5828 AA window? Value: 2.0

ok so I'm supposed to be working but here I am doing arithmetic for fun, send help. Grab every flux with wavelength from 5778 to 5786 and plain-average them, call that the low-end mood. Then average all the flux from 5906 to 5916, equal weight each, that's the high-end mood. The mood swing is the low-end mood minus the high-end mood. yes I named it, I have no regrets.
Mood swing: 78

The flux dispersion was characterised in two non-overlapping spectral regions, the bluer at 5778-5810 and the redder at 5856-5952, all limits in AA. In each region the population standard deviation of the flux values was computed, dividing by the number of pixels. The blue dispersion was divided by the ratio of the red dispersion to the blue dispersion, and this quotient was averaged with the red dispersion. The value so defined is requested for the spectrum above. 18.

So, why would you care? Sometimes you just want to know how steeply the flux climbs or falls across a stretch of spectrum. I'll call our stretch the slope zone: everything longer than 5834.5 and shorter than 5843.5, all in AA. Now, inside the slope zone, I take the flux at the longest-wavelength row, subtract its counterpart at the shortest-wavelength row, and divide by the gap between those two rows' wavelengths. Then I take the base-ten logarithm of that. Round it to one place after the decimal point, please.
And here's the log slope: -0.3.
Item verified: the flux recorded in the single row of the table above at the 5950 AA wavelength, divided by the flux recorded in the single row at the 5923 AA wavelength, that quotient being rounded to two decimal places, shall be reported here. 1.11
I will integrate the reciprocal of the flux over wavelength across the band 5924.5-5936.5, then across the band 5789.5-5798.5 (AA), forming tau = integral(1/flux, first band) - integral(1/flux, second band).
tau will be 0.026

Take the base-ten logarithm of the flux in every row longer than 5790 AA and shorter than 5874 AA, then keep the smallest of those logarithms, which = 2.29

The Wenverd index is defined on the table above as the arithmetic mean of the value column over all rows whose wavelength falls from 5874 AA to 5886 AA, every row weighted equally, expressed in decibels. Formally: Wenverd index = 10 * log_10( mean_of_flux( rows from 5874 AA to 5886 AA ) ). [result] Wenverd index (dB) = 22.4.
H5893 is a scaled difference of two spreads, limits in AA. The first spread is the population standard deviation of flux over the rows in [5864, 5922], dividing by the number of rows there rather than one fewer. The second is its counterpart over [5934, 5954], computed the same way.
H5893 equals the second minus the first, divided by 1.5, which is -19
